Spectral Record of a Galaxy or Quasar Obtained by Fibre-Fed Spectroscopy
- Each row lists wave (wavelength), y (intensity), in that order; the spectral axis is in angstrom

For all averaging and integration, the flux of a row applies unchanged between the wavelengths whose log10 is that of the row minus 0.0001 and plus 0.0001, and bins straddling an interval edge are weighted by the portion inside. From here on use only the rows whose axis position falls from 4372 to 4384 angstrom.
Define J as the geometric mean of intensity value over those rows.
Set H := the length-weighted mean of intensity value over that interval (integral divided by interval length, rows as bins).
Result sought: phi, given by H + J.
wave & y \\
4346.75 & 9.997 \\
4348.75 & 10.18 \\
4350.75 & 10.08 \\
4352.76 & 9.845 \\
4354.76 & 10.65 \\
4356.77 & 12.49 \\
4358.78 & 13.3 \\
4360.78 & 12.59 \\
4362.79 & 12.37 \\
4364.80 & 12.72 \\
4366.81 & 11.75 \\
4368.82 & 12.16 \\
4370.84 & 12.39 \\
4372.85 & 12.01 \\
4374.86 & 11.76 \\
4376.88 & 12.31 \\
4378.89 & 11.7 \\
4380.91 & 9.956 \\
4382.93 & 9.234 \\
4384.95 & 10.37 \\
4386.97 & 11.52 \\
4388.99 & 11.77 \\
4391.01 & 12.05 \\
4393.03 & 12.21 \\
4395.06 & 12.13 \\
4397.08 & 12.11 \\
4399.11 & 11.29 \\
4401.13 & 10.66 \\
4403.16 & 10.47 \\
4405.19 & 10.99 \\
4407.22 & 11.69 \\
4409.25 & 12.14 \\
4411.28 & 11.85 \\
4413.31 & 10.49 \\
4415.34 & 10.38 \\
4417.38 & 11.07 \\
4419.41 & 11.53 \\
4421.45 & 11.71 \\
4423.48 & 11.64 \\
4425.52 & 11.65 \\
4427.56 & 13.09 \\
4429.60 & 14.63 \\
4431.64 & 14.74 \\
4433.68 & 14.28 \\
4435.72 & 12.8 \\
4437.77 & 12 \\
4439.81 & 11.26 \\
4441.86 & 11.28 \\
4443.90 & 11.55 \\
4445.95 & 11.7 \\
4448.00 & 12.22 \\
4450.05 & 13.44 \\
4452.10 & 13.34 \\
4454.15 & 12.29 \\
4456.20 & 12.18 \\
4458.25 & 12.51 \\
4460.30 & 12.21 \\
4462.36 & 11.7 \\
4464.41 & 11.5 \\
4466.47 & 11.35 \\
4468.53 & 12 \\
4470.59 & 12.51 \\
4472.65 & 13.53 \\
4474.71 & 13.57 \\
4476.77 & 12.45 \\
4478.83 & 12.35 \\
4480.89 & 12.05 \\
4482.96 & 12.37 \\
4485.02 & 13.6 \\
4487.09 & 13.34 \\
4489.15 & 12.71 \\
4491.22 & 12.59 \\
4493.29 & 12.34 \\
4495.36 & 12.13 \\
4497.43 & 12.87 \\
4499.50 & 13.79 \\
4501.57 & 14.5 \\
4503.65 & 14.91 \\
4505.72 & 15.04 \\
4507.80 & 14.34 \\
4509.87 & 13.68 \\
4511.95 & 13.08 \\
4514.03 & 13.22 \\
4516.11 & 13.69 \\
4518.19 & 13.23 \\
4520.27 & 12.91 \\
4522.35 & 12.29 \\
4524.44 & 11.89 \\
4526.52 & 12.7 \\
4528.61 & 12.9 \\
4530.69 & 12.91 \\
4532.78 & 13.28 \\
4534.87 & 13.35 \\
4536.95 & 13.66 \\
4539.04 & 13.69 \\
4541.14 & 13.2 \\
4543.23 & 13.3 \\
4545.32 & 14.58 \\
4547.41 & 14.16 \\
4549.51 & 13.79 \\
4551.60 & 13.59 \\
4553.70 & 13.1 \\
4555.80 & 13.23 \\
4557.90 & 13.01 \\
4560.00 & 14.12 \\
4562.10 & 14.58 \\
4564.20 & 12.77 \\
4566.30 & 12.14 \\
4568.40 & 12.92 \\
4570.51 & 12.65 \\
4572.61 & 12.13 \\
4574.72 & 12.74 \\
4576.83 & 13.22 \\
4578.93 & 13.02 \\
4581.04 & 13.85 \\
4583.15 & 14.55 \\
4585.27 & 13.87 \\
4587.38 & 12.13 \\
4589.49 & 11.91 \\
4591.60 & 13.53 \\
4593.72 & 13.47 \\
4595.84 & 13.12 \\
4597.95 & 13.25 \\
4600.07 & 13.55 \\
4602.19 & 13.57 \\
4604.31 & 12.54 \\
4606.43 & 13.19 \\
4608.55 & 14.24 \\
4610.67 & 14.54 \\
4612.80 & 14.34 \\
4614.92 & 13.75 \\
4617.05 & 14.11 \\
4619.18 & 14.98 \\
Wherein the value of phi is 22.2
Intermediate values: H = 11.1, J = 11.1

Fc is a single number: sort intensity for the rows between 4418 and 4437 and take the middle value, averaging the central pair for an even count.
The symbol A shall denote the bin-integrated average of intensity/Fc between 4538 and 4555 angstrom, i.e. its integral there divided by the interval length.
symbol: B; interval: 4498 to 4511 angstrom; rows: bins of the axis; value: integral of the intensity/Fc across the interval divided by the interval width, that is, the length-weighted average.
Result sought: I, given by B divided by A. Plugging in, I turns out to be 1.05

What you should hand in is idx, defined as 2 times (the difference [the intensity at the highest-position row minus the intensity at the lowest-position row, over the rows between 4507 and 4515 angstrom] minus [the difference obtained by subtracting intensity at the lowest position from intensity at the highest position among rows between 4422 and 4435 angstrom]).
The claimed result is -7.5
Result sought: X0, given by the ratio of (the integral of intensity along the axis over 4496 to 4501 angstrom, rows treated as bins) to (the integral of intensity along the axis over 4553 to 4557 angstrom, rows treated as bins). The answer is 1.27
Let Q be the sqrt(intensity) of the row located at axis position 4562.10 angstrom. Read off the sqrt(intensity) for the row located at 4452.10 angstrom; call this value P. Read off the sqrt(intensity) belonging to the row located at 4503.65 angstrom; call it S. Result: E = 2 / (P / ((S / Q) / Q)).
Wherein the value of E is 0.145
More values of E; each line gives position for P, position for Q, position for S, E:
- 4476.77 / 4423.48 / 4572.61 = 0.170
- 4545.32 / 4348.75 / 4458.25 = 0.182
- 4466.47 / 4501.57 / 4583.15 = 0.156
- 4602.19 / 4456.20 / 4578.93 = 0.161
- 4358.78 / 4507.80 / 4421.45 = 0.131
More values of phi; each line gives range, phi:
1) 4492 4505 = 26.8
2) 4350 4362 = 23.0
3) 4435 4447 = 23.5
